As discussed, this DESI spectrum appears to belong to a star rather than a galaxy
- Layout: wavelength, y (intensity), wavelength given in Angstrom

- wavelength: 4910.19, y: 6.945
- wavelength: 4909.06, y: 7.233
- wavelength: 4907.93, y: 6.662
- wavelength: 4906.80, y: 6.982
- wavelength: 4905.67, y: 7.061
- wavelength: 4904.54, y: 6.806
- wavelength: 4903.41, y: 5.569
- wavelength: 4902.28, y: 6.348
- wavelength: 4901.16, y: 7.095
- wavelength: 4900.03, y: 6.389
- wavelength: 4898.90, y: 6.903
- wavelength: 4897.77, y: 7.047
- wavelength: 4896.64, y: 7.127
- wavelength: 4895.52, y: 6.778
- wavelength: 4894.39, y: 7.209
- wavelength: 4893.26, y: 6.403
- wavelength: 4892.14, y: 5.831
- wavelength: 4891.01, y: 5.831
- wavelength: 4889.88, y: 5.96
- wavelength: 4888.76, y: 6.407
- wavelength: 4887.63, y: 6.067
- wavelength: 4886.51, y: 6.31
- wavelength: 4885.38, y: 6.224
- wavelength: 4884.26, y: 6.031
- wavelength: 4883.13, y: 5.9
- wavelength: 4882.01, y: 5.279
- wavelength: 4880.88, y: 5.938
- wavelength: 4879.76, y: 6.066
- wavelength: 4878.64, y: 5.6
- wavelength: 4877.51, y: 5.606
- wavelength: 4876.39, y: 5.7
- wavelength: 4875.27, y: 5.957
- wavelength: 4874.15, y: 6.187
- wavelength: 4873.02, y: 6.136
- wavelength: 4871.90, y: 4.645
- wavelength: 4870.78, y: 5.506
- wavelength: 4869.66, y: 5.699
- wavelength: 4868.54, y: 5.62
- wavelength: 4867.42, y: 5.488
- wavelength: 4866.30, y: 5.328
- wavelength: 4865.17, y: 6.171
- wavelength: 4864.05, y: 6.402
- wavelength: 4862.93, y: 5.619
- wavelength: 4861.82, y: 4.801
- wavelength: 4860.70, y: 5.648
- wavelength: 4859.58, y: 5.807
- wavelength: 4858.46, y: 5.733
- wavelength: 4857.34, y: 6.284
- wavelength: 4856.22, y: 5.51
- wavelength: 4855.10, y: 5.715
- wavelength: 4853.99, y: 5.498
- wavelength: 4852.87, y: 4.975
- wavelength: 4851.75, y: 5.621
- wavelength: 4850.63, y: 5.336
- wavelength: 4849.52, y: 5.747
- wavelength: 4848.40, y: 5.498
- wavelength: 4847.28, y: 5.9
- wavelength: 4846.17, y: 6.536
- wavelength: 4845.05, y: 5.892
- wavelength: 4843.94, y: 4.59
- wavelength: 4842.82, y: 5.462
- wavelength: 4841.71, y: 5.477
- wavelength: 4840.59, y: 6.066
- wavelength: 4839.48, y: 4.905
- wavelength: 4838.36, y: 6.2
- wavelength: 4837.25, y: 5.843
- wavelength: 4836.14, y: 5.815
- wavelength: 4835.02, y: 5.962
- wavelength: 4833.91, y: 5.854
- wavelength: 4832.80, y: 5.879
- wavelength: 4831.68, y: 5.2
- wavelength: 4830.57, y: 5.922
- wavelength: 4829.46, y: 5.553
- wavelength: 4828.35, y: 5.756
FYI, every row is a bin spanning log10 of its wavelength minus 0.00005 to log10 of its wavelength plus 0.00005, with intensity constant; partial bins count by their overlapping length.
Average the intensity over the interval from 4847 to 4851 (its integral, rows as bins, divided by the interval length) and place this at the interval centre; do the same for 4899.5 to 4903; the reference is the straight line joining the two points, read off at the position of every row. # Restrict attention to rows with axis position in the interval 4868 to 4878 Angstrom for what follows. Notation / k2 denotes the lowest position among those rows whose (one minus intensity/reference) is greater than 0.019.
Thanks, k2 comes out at 4868.54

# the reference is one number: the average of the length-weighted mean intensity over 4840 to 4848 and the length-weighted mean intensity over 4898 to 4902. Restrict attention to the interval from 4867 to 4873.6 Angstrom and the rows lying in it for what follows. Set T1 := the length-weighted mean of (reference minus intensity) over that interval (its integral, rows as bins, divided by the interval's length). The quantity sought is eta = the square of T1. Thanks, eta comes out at 0.53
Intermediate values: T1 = 0.73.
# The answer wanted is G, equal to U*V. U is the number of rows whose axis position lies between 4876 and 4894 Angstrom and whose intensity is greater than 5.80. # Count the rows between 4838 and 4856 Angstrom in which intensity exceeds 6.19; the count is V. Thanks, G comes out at 24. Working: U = 12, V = 2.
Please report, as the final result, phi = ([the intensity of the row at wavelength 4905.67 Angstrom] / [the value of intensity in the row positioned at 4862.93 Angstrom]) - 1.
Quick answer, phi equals 0.26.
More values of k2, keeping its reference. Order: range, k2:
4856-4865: 4856.22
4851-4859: 4852.87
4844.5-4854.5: 4850.63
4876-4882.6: 4876.39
